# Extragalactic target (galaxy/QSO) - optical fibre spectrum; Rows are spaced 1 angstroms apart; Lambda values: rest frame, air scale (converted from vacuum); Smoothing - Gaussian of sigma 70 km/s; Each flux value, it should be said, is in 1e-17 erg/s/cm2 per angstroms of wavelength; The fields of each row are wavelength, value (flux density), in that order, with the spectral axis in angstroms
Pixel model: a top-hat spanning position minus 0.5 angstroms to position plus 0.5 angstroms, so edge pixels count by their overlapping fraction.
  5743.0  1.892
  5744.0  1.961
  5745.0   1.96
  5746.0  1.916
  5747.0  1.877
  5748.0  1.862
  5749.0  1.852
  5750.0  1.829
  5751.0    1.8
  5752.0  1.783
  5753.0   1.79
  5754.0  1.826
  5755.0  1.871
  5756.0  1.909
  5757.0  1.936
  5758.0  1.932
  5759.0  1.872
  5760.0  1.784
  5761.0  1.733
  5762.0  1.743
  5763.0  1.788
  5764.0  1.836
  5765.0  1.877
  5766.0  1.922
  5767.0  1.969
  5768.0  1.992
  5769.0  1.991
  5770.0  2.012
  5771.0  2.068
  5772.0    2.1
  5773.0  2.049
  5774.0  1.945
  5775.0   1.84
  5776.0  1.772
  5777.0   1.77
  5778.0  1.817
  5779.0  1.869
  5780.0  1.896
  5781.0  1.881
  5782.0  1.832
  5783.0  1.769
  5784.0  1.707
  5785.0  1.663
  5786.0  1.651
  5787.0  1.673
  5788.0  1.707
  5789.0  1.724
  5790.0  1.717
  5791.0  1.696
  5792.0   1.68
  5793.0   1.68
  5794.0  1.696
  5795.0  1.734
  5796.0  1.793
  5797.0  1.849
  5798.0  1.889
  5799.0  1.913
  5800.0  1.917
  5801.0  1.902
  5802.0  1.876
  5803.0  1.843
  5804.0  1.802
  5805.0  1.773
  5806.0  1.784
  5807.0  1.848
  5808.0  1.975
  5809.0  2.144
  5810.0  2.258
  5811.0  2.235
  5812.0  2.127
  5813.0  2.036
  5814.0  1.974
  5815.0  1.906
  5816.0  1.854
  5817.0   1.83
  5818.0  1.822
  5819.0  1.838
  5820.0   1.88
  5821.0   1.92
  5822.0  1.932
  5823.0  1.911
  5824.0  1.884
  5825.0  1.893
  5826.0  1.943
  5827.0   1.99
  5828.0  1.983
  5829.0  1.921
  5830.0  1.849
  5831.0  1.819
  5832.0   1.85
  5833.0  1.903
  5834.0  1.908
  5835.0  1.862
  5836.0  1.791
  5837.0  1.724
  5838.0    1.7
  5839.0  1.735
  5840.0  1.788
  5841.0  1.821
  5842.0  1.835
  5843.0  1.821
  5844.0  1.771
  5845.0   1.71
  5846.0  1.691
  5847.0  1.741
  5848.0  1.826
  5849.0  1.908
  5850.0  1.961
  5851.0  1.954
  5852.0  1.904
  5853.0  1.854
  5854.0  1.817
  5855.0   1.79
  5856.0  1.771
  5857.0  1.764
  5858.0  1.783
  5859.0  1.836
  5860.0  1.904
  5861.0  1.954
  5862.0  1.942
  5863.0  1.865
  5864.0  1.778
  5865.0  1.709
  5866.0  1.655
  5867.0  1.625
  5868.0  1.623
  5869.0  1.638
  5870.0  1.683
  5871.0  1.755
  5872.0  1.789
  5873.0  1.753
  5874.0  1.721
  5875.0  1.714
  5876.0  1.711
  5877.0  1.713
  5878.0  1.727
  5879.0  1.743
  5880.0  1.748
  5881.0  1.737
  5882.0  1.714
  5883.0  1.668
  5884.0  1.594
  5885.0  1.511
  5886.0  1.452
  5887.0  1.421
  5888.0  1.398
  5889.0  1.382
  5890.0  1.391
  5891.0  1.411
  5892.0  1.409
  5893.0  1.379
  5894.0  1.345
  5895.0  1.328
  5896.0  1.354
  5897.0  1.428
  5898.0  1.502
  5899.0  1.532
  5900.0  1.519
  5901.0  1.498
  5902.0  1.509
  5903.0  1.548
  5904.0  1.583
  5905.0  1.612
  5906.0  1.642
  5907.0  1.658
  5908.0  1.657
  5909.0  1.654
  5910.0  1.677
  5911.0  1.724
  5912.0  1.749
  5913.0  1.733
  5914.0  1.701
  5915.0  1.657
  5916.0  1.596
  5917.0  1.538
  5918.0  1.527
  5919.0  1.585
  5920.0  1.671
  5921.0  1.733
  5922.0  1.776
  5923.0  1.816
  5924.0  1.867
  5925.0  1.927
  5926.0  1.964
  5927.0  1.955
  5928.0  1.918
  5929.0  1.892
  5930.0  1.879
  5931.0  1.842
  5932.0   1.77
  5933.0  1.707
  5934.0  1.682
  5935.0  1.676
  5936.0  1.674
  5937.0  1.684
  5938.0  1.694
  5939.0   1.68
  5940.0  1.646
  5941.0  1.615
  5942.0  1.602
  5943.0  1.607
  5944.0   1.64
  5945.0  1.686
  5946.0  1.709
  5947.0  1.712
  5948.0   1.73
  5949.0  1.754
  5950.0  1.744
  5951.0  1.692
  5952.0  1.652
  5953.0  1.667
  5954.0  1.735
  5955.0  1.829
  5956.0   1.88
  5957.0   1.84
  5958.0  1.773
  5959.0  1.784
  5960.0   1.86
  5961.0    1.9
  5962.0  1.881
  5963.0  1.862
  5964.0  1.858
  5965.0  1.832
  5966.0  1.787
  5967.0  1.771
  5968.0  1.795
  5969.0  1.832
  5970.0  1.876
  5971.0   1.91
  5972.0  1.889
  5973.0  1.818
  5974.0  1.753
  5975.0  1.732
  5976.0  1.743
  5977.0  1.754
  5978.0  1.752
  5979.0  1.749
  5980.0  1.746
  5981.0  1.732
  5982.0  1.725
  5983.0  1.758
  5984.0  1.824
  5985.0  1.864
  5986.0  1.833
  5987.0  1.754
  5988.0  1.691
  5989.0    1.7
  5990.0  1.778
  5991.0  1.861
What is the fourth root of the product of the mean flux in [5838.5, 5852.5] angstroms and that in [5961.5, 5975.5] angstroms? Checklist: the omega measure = 1.35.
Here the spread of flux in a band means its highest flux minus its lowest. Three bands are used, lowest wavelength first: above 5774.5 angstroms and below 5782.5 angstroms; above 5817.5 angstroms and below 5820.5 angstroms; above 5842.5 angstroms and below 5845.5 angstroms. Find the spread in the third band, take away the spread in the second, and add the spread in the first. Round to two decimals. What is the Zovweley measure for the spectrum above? 0.18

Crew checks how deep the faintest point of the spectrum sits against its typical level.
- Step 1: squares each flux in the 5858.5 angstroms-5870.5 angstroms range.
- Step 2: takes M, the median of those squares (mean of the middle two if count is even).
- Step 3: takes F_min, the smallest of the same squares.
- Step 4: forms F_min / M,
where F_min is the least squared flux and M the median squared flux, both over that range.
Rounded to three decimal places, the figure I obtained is 0.866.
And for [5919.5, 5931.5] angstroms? 0.796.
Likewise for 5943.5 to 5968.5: 0.856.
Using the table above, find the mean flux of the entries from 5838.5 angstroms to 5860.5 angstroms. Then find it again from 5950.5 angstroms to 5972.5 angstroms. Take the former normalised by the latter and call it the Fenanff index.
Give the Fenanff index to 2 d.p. 1.00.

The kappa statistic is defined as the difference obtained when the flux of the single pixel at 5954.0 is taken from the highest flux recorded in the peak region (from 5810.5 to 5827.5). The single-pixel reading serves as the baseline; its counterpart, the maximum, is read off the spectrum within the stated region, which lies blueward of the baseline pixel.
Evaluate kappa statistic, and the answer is 0.5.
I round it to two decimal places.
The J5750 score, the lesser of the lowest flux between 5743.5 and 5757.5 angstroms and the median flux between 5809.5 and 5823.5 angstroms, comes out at 1.78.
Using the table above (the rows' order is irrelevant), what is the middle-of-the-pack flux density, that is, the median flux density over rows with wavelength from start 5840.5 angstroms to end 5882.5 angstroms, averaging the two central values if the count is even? 1.77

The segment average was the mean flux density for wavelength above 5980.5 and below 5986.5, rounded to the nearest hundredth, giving 1.79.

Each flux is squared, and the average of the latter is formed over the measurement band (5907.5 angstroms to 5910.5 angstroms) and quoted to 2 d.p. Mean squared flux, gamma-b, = 2.76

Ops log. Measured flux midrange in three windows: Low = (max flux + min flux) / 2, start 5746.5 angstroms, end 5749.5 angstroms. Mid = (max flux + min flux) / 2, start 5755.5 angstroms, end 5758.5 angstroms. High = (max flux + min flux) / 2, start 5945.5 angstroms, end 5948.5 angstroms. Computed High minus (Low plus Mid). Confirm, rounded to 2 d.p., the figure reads -2.07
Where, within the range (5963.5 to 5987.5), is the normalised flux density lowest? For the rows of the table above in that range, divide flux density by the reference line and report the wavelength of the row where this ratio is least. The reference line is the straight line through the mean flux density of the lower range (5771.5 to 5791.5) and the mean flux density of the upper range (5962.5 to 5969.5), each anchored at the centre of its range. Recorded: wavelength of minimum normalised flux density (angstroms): 5982.0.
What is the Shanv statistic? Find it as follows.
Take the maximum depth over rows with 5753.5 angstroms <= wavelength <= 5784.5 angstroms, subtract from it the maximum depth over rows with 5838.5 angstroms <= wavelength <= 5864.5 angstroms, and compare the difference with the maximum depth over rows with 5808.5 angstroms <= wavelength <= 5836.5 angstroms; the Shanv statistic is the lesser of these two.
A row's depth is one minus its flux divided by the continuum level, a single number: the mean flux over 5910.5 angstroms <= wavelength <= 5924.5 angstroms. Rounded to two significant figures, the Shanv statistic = -0.059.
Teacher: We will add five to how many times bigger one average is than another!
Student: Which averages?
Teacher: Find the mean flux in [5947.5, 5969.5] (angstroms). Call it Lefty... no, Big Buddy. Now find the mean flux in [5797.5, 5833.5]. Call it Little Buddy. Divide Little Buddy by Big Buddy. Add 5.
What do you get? 6.07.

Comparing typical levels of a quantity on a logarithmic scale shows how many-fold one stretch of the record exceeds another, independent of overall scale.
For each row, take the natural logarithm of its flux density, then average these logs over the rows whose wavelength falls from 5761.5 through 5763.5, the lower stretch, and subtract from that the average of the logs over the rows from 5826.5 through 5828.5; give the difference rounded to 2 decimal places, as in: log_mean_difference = -0.12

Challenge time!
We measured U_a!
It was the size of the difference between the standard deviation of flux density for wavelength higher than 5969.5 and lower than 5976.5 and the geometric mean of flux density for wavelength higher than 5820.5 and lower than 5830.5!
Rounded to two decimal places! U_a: 1.85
